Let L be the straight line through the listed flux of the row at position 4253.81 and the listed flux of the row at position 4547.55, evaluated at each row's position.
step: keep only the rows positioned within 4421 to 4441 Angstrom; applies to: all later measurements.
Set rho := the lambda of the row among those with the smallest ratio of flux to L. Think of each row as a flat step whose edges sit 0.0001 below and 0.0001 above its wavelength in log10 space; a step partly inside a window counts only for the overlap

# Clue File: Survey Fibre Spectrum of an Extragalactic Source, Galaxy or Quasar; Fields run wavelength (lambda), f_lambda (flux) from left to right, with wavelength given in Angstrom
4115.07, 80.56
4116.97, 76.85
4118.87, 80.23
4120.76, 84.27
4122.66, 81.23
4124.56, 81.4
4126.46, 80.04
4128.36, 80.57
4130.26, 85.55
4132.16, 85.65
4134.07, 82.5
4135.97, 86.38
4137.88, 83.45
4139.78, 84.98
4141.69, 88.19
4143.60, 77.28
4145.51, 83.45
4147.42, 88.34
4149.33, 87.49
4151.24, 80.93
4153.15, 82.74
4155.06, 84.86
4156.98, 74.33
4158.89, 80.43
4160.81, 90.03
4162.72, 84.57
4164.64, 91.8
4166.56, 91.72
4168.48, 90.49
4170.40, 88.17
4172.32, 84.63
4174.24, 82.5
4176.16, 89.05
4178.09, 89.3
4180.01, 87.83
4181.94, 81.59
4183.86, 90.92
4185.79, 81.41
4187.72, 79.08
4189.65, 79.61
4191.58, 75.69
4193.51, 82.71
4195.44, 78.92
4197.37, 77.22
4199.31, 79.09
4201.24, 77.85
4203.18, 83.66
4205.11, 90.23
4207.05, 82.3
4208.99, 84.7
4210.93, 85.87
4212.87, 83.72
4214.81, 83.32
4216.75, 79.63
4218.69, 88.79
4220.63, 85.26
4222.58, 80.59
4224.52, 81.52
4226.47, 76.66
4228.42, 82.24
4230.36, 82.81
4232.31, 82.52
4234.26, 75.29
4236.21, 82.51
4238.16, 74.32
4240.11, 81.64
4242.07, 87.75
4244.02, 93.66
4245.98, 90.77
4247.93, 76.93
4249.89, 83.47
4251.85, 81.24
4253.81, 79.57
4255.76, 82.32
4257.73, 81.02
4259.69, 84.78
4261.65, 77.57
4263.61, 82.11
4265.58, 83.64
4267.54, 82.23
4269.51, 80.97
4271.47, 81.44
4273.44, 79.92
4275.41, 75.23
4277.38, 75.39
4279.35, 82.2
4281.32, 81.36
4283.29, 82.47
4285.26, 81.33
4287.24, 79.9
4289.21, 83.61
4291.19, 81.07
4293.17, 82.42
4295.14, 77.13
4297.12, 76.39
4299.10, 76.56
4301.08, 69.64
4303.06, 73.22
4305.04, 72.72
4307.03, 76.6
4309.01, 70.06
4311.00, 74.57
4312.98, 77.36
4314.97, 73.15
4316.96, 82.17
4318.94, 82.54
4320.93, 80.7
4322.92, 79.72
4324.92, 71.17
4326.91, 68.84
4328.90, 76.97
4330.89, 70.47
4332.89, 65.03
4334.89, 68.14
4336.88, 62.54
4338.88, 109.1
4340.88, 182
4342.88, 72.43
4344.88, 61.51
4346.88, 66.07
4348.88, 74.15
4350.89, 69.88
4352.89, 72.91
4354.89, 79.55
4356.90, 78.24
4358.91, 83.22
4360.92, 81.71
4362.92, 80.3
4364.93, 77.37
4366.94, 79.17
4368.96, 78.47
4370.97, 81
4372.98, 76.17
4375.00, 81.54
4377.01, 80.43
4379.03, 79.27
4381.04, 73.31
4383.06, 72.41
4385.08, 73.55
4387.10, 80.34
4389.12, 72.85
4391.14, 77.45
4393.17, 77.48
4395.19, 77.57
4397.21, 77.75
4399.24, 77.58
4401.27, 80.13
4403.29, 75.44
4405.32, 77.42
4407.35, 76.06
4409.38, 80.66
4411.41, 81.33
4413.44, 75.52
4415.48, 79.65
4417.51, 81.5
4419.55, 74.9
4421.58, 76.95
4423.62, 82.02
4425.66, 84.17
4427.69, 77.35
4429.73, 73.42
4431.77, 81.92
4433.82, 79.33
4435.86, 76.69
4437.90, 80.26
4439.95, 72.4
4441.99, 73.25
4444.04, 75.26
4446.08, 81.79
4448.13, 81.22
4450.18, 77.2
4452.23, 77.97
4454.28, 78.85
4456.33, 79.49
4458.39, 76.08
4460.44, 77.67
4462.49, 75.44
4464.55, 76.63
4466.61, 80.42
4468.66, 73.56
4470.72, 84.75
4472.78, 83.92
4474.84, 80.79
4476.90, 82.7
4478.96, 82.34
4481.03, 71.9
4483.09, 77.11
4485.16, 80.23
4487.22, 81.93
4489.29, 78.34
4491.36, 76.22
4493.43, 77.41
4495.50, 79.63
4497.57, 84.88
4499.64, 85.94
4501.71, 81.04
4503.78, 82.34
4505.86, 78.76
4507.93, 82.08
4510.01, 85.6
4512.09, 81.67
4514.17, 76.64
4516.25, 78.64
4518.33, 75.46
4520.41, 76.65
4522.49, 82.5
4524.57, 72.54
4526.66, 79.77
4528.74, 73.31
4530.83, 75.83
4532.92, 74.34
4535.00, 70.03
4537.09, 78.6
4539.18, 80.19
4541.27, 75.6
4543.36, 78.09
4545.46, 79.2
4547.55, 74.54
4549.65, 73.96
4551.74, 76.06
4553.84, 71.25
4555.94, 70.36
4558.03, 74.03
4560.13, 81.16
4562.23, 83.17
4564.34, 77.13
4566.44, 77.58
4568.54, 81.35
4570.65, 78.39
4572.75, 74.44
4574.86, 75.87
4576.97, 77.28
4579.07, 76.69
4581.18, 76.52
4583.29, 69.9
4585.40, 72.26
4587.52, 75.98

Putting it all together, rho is 4439.95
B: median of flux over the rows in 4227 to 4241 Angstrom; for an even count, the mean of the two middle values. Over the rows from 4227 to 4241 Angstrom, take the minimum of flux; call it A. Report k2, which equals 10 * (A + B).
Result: 1566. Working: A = 74.32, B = 82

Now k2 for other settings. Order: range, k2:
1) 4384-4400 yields 1504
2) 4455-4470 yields 1502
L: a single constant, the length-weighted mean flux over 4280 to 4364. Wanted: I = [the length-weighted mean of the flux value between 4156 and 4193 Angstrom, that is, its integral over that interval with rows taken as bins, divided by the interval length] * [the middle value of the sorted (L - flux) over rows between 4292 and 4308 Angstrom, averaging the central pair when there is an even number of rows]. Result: 198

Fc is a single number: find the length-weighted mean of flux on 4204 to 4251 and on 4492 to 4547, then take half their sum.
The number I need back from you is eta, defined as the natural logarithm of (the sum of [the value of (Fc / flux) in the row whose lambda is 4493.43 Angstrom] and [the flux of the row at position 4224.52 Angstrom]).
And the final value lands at 4.41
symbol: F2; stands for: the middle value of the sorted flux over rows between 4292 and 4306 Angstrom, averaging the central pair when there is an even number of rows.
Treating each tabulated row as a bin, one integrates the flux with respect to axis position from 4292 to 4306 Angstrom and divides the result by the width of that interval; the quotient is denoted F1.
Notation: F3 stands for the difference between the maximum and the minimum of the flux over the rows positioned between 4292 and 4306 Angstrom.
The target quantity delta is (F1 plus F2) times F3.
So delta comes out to 1942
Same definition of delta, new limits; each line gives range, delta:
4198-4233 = 2245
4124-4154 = 1849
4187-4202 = 1108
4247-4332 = 2523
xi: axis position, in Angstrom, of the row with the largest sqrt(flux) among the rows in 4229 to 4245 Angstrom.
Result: 4244.02 Angstrom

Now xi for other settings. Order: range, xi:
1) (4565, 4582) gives 4568.54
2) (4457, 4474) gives 4470.72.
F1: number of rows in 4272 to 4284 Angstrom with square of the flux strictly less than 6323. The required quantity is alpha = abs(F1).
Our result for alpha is 2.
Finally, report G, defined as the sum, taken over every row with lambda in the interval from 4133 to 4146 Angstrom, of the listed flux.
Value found 586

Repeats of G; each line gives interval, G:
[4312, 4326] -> 547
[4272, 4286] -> 558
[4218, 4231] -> 578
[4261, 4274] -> 568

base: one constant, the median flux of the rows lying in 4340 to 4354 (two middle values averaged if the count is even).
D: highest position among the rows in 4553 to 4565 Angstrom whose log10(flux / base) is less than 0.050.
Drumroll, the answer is 4564.34 Angstrom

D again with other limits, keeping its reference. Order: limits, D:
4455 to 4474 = 4468.66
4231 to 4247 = 4238.16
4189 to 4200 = 4199.31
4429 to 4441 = 4439.95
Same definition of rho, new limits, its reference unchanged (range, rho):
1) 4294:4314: 4301.08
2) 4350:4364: 4350.89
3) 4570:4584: 4583.29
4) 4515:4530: 4524.57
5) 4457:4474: 4468.66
